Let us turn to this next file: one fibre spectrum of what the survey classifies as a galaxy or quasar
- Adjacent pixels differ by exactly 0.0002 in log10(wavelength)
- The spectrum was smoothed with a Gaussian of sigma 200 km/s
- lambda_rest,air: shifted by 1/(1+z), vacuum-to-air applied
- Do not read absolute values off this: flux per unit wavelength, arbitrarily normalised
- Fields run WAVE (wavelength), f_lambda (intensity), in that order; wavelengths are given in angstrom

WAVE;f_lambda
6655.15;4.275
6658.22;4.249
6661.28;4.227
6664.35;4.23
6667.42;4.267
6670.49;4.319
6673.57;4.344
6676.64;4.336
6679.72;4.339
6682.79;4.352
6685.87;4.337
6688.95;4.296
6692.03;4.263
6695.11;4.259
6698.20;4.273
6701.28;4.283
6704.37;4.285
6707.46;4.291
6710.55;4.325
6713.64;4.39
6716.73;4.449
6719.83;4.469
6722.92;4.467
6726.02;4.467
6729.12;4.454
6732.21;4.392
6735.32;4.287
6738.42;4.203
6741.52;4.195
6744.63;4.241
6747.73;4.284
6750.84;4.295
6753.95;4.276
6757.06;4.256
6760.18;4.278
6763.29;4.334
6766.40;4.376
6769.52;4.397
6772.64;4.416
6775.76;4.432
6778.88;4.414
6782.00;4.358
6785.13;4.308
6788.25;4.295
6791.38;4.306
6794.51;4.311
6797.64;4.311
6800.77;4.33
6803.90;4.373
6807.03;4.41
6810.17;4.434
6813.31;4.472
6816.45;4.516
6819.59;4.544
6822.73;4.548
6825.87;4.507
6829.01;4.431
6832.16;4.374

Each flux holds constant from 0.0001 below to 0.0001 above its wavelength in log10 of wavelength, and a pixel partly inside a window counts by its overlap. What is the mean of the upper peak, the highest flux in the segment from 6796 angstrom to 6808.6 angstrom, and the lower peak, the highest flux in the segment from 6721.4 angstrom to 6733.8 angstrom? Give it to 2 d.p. 4.44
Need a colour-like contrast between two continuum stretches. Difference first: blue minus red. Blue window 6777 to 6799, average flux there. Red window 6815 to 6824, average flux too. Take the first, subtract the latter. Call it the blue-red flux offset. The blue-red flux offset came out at -0.21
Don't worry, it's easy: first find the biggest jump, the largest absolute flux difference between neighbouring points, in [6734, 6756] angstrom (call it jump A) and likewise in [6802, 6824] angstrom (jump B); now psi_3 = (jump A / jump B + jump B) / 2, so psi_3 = 1.0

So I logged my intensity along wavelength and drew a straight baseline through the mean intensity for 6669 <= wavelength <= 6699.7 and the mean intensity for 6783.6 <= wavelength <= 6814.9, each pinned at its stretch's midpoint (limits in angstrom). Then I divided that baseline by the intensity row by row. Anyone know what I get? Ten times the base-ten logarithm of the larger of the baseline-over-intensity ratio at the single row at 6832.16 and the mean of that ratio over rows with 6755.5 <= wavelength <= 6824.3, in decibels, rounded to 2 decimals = -0.01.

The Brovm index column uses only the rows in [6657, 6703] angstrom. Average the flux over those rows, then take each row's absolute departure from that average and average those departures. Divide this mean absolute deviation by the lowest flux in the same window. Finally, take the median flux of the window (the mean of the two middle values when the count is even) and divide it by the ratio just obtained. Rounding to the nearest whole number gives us 482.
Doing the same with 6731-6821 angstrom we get 255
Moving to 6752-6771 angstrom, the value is 370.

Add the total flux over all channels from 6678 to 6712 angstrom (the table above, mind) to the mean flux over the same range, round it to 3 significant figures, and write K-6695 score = 51.6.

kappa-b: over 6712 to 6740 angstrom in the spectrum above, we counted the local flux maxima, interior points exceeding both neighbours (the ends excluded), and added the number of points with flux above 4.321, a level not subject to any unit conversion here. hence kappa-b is 8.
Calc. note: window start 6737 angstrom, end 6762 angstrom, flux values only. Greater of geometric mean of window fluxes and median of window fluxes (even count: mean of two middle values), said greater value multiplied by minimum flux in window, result 17.9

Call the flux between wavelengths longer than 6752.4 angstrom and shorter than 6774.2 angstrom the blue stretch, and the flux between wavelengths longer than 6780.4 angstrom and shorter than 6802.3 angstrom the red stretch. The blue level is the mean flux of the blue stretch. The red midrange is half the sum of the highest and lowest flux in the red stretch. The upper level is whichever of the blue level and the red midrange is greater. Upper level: 4.33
